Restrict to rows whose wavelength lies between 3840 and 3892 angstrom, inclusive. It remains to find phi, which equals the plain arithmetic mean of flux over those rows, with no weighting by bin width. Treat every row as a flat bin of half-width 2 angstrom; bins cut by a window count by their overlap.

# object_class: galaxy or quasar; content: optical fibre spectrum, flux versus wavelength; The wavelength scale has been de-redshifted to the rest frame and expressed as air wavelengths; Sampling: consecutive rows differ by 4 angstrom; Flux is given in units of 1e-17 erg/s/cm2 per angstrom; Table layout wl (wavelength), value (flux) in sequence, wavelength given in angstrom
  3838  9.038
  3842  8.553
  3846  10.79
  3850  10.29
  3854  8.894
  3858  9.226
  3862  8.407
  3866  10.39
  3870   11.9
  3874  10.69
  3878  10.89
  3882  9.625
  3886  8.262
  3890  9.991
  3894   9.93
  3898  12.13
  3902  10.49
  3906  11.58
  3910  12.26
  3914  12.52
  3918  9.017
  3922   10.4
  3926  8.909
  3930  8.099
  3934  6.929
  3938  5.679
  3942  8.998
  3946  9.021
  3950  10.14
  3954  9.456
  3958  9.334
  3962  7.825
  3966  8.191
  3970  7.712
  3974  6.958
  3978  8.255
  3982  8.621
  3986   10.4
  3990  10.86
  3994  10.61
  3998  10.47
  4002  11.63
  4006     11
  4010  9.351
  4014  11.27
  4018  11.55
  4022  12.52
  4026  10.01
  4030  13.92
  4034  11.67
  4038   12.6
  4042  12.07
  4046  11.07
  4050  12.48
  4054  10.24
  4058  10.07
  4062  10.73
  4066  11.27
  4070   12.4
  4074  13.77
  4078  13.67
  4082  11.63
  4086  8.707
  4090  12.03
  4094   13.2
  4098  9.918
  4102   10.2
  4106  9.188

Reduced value 9.8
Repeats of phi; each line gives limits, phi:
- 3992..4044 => 11.4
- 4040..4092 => 11.5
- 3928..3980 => 8.2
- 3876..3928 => 10.5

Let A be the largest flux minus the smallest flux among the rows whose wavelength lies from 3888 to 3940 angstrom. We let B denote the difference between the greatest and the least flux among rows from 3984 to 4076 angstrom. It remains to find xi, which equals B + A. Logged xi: 11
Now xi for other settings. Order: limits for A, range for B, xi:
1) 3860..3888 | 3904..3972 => 10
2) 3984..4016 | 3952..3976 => 5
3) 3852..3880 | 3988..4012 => 6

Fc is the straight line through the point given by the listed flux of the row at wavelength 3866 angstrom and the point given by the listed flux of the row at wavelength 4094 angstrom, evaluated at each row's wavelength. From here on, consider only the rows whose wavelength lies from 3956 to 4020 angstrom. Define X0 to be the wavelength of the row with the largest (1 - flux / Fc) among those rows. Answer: 3974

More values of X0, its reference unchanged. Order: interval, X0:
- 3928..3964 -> 3938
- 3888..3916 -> 3894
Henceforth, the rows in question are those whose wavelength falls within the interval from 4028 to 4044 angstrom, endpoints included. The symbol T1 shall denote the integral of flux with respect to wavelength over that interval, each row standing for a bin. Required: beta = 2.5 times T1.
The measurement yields 503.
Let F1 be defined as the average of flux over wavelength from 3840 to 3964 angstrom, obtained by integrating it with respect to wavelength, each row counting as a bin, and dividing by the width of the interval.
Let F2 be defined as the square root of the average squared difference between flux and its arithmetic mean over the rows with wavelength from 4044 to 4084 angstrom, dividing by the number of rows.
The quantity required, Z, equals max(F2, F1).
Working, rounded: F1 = 9.7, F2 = 1.25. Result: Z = 9.7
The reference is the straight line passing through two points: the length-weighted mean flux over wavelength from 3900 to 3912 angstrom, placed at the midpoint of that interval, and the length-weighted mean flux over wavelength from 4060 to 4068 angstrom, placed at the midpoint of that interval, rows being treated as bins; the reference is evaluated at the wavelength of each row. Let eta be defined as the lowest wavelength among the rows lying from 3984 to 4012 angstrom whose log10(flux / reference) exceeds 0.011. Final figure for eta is 4002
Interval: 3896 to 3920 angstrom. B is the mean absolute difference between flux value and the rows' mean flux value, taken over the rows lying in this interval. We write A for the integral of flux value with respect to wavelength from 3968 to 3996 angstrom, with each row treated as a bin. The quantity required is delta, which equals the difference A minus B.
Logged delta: 253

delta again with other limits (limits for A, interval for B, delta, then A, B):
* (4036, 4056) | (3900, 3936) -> 232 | 234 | 1.6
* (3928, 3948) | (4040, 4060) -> 154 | 155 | 0.9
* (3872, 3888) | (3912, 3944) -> 156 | 158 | 1.4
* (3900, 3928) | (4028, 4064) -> 300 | 301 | 1.0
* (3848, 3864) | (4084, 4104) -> 146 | 147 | 1.4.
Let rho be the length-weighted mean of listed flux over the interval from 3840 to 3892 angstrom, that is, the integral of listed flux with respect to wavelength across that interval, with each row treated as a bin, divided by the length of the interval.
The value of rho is 9.8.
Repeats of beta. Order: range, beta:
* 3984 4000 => 423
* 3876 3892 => 388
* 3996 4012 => 425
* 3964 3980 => 311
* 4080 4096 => 456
